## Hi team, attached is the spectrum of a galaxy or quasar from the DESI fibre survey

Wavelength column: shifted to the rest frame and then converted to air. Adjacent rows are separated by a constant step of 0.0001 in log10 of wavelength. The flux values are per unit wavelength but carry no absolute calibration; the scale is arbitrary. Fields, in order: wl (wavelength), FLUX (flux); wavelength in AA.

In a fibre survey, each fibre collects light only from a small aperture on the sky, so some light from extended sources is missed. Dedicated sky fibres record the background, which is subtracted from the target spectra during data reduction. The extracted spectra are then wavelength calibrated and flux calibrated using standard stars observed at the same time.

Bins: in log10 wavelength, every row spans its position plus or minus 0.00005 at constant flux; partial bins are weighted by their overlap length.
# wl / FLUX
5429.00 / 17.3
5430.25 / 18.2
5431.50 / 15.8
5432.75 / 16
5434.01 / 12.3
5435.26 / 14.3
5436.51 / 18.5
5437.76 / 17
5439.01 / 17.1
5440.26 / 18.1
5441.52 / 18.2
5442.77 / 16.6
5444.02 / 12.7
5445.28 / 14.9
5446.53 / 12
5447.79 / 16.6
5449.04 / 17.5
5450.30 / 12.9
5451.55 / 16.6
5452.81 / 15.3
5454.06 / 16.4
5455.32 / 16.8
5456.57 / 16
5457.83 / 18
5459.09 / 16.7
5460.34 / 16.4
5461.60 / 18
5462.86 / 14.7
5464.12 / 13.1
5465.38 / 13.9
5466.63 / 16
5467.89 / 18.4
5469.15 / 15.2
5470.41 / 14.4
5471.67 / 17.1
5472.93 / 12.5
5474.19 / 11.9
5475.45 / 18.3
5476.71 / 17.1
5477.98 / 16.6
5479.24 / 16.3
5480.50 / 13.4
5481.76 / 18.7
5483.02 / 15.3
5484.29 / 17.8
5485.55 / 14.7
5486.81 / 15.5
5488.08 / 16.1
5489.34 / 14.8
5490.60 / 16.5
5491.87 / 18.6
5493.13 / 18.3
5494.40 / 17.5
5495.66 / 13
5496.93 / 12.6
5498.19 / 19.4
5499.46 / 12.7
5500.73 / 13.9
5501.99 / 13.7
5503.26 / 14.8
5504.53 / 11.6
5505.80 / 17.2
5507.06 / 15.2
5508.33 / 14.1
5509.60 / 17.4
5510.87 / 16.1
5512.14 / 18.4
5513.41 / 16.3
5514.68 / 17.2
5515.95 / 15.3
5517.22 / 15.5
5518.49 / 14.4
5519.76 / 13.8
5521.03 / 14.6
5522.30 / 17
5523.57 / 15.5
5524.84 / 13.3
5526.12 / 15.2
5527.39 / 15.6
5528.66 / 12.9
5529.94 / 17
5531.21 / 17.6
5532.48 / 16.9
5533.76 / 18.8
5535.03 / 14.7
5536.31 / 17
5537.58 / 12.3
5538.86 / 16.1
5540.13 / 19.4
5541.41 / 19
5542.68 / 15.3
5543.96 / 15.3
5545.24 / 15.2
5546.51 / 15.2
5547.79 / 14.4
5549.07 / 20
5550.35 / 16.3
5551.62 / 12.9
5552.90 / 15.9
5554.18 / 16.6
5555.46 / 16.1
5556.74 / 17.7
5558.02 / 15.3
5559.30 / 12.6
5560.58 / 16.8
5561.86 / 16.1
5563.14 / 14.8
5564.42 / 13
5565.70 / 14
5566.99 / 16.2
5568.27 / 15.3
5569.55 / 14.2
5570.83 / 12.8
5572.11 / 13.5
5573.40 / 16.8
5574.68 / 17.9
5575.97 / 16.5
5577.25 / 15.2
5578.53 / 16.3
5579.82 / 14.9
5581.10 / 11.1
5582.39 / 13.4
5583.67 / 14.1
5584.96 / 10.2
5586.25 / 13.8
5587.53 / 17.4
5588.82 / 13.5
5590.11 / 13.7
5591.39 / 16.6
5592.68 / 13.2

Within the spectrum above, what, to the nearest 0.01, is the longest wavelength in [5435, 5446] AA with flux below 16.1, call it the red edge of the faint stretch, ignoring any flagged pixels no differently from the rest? 5445.28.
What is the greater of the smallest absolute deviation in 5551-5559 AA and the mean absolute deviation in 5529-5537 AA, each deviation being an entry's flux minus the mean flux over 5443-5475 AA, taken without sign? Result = 1.9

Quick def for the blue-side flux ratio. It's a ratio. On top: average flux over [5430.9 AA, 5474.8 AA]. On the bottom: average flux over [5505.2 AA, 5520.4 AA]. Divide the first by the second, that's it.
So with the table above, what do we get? 0.984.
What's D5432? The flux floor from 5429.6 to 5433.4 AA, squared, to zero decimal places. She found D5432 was 250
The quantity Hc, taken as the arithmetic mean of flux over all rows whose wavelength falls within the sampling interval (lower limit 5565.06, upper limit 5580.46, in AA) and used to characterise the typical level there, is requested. 15.3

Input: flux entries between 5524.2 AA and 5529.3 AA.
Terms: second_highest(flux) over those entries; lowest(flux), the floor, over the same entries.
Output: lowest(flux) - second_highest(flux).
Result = -2.3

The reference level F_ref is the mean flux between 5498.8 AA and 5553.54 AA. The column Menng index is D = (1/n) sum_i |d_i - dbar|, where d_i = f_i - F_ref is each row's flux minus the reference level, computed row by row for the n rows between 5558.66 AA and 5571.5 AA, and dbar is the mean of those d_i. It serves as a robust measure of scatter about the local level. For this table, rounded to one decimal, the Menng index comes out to 1.3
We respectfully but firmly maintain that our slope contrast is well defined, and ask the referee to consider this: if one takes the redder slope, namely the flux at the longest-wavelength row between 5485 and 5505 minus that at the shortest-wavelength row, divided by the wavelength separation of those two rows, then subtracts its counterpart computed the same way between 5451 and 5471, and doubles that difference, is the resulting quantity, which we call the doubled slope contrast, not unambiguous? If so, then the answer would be -0.1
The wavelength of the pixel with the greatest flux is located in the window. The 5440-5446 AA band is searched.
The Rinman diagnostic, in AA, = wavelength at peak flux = 5441.52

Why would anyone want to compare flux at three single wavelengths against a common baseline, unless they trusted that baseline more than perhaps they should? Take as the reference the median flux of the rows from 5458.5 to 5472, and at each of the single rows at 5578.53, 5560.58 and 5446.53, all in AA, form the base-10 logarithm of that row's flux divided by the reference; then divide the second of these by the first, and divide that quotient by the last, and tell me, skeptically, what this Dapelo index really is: -21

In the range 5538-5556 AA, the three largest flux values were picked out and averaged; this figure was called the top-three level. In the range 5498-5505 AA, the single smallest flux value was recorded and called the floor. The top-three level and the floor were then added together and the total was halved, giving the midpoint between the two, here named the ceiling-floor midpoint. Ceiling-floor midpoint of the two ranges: 15.5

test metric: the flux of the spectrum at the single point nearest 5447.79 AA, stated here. 16.6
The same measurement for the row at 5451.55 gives 16.6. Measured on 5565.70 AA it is 14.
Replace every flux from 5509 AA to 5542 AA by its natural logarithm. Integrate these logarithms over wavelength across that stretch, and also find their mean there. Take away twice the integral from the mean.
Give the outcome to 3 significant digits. -180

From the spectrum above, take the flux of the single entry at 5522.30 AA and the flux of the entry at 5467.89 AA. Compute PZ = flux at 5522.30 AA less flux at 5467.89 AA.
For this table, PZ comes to -1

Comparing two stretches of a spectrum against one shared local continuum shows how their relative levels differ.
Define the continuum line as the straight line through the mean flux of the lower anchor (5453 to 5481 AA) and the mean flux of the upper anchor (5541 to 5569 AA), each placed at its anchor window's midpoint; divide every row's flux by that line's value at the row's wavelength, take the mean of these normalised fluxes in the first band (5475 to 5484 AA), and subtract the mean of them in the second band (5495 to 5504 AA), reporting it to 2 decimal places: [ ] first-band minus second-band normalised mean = 0.14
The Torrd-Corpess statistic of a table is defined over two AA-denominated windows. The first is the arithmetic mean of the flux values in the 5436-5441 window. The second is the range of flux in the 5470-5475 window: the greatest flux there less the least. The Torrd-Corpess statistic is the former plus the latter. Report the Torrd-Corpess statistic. 22.9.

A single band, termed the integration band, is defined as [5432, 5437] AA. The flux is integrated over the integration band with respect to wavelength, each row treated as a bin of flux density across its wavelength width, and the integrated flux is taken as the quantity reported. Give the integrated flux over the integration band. 76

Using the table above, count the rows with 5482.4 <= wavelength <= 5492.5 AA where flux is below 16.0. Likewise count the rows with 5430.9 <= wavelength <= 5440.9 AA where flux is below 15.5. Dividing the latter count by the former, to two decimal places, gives 0.50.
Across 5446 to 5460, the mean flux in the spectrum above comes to 15.9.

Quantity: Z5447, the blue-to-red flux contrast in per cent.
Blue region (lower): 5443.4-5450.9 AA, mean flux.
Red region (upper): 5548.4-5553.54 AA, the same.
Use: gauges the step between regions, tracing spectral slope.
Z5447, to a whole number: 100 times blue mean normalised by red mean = 89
